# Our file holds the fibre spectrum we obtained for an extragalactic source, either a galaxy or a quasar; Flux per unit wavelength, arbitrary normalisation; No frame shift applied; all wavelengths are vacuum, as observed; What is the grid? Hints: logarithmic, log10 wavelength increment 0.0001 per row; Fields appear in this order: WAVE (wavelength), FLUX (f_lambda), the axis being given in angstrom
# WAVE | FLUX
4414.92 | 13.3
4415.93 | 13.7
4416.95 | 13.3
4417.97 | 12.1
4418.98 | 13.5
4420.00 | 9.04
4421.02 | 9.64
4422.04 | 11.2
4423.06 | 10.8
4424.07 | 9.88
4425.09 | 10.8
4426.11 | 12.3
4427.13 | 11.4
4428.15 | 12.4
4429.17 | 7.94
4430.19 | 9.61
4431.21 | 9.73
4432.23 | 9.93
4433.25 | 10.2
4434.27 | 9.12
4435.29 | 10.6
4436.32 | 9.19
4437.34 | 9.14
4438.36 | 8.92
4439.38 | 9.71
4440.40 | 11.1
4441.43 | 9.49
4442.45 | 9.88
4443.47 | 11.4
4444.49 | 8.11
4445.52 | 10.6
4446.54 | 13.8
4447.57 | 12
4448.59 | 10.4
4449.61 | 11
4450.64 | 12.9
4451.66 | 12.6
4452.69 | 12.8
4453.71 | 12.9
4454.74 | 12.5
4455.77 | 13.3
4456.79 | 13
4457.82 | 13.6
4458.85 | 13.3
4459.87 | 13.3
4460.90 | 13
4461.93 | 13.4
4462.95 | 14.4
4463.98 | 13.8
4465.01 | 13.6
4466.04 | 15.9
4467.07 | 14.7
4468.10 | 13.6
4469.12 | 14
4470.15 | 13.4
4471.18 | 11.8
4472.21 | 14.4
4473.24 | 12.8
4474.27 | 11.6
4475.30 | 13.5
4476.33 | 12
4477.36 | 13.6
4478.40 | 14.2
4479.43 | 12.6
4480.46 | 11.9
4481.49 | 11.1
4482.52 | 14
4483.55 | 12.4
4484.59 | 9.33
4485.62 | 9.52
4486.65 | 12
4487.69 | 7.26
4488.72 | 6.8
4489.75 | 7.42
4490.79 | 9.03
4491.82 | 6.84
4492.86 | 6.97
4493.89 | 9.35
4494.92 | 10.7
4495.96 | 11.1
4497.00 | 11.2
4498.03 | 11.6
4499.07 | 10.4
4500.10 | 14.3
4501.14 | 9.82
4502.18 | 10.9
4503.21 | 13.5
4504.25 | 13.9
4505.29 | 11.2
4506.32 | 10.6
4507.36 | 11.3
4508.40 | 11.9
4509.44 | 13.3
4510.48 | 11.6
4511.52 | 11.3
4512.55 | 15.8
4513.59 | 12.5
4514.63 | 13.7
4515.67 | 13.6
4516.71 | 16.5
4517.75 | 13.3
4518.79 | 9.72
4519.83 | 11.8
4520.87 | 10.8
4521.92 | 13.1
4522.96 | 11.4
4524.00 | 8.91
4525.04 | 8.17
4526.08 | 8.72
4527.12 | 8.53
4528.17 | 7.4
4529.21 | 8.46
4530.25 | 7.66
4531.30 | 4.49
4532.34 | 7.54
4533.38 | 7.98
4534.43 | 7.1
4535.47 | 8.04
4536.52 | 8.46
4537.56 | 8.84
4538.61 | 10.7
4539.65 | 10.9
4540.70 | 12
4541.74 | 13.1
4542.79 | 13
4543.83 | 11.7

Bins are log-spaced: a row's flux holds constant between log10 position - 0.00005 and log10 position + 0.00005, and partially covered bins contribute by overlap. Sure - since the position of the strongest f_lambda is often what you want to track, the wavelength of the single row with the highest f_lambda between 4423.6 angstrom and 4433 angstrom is 4428.15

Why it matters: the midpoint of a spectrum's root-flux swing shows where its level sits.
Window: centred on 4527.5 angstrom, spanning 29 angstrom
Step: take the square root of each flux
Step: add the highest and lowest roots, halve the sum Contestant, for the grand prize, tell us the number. 3.09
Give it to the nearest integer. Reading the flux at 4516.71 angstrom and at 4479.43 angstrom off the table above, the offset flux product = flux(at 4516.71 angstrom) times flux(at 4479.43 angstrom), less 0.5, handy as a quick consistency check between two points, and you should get 207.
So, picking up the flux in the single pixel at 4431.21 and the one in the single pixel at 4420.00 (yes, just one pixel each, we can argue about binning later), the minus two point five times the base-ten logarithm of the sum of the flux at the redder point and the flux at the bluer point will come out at -3.18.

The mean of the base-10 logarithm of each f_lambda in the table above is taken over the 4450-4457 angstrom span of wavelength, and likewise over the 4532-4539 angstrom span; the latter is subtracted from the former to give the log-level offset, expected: 0.19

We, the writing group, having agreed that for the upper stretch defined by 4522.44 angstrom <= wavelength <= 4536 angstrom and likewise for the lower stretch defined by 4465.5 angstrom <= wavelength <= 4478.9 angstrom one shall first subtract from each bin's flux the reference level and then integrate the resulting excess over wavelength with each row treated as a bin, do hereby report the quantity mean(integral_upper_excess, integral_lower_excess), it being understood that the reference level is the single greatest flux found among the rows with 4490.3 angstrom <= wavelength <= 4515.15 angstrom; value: -68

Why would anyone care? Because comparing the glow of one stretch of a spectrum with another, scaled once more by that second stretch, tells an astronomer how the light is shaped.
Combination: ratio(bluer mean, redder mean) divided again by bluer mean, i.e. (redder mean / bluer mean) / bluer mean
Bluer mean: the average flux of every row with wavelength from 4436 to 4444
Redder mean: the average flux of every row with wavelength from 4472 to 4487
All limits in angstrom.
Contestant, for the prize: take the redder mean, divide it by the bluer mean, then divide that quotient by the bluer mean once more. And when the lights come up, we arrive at 0.13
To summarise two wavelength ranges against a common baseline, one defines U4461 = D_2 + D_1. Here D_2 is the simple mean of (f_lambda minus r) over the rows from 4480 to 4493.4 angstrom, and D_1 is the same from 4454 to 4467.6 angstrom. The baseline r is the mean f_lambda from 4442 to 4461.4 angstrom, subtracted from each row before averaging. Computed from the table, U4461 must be -1.0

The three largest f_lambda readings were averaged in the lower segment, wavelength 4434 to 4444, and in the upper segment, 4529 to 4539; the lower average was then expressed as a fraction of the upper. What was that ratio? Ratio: 1.18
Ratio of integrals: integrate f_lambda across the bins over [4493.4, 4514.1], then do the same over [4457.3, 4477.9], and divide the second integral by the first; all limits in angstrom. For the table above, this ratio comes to 1.1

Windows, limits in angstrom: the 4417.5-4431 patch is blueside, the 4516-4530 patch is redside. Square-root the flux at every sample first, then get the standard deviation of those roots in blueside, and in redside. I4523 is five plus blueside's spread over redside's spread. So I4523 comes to 5.61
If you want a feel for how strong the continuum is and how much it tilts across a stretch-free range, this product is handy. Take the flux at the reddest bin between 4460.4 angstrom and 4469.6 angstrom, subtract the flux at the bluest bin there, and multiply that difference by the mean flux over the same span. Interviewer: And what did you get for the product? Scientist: 14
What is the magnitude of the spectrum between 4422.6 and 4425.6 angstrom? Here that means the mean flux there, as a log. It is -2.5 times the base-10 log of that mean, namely -2.55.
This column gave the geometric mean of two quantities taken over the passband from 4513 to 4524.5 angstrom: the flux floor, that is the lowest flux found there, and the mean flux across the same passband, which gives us 10.5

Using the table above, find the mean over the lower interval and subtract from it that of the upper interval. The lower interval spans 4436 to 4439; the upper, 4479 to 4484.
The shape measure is -3.3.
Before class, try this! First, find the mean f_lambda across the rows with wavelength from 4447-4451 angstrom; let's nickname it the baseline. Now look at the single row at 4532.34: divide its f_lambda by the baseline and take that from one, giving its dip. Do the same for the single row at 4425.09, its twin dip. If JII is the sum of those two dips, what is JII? 0.4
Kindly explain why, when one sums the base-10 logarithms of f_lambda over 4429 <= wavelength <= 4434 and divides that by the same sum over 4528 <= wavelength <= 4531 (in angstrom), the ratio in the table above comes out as 1.8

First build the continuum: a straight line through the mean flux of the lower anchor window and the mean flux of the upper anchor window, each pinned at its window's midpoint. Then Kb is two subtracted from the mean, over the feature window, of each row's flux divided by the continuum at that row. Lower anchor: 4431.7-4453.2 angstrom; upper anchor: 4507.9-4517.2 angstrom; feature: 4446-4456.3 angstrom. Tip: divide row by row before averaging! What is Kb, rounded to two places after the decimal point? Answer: -0.87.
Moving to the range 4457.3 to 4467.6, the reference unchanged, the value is -0.78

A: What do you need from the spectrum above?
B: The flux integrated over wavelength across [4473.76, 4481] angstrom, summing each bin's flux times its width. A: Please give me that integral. 92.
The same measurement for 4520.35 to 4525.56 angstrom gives 55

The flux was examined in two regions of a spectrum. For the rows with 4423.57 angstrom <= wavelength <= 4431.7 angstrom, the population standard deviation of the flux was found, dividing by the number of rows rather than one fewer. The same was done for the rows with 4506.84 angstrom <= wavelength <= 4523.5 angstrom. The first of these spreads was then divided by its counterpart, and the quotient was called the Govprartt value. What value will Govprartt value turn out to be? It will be 0.82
